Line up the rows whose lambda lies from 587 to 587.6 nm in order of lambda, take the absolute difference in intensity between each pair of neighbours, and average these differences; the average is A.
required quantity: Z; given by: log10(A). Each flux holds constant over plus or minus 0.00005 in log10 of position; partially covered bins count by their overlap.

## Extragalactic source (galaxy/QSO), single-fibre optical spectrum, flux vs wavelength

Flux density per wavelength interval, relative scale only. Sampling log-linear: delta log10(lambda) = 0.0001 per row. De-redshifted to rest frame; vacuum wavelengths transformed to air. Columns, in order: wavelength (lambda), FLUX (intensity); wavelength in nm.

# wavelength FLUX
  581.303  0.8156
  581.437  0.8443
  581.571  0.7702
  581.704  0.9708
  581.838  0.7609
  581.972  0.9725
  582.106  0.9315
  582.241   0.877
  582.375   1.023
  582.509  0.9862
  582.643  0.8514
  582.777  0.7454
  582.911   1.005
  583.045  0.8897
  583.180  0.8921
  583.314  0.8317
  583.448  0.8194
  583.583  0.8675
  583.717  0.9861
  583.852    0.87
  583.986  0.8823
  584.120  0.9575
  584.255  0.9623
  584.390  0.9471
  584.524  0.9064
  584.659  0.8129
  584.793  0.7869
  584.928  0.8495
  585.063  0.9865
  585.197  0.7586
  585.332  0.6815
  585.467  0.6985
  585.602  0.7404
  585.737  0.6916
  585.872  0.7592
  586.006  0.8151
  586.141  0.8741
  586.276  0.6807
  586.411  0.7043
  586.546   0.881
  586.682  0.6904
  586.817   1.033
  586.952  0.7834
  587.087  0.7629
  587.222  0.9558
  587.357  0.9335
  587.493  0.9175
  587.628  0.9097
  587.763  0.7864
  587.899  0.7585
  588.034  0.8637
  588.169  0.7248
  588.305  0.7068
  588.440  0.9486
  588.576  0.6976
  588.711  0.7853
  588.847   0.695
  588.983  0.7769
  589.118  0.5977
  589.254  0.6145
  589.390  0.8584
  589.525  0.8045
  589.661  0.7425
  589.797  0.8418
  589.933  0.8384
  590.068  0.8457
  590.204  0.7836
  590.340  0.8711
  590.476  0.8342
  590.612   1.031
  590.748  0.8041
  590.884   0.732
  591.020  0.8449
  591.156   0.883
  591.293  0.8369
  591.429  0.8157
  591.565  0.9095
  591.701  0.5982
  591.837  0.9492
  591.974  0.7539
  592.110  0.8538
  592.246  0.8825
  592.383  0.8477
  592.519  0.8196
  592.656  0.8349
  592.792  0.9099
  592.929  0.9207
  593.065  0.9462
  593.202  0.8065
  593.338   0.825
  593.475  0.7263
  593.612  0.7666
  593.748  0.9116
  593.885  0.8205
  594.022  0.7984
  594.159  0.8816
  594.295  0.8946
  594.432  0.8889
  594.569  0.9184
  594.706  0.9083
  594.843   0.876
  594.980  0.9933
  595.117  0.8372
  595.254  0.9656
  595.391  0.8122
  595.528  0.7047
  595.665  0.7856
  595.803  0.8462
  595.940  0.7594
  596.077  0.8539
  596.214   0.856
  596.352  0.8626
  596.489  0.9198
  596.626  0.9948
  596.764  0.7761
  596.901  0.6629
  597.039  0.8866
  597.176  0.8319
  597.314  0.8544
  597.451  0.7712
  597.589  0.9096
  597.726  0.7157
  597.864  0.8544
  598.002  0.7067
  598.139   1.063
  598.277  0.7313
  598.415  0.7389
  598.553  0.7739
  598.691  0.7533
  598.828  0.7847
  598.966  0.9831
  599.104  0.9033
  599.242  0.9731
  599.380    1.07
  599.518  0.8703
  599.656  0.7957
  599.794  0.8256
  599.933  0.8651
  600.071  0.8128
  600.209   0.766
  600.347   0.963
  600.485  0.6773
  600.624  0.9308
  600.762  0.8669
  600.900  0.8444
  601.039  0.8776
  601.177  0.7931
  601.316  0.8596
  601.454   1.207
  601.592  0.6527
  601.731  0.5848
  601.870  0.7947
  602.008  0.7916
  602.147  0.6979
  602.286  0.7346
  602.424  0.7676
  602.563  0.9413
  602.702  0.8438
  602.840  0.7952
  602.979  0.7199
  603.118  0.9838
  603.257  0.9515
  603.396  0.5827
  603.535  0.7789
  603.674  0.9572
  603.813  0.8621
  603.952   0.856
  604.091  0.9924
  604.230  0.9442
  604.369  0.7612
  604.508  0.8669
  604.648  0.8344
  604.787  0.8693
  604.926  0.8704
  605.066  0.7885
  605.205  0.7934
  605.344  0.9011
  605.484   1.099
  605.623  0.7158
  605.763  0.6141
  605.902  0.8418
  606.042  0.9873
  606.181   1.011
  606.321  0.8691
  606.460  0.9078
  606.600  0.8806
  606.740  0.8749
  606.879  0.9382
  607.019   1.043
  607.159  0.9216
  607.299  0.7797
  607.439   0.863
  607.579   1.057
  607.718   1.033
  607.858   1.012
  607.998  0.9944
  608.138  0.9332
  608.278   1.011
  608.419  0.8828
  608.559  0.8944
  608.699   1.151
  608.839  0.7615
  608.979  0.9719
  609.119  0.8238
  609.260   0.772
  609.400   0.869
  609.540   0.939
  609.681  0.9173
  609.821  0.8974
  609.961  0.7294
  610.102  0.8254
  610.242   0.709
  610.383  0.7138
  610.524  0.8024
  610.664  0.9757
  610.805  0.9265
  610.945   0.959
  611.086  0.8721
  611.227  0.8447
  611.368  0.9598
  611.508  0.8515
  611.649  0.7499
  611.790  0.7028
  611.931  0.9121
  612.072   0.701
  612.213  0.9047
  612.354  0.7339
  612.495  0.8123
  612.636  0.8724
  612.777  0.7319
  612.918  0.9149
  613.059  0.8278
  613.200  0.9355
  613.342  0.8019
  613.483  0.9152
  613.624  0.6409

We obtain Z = -1.11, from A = 0.077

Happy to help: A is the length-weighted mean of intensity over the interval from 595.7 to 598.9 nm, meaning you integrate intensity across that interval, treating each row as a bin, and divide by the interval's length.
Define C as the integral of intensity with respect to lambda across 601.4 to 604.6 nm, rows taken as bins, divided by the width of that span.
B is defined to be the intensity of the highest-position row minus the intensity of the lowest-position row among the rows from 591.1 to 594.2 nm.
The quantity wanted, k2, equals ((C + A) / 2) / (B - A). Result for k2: -1.00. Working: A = 0.822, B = 0.00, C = 0.83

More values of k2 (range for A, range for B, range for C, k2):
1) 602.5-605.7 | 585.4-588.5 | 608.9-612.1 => -1.40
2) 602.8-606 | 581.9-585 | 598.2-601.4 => -0.87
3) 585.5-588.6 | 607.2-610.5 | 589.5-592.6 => -0.94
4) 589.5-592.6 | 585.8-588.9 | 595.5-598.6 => -0.92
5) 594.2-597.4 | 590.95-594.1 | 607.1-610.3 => -0.97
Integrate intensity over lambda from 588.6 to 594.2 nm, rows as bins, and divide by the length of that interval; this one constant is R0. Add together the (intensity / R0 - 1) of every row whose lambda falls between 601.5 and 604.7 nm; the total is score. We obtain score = -0.2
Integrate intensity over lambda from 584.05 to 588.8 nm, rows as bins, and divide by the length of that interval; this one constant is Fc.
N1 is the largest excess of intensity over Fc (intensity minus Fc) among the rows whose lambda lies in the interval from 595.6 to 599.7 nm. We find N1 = 0.25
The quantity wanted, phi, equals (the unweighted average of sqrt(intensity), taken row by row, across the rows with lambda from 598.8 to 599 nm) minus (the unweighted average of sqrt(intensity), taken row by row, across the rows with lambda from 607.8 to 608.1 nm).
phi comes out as -0.06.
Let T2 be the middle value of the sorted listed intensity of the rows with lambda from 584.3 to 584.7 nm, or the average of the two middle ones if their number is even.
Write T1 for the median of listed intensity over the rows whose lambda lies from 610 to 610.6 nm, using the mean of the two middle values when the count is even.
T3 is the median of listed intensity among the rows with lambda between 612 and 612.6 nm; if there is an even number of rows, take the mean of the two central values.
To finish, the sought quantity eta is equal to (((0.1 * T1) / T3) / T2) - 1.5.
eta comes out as -1.392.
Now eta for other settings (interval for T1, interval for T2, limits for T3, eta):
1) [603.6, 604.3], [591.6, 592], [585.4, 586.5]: -1.327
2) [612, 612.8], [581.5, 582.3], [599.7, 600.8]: -1.399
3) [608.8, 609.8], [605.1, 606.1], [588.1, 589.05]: -1.358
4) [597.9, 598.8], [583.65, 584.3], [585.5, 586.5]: -1.395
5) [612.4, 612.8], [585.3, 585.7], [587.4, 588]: -1.363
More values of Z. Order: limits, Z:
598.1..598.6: -0.90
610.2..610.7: -1.05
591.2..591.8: -0.85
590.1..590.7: -0.97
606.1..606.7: -1.16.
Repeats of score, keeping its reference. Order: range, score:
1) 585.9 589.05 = -0.2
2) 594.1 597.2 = 1.1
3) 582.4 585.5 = 1.4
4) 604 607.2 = 1.8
